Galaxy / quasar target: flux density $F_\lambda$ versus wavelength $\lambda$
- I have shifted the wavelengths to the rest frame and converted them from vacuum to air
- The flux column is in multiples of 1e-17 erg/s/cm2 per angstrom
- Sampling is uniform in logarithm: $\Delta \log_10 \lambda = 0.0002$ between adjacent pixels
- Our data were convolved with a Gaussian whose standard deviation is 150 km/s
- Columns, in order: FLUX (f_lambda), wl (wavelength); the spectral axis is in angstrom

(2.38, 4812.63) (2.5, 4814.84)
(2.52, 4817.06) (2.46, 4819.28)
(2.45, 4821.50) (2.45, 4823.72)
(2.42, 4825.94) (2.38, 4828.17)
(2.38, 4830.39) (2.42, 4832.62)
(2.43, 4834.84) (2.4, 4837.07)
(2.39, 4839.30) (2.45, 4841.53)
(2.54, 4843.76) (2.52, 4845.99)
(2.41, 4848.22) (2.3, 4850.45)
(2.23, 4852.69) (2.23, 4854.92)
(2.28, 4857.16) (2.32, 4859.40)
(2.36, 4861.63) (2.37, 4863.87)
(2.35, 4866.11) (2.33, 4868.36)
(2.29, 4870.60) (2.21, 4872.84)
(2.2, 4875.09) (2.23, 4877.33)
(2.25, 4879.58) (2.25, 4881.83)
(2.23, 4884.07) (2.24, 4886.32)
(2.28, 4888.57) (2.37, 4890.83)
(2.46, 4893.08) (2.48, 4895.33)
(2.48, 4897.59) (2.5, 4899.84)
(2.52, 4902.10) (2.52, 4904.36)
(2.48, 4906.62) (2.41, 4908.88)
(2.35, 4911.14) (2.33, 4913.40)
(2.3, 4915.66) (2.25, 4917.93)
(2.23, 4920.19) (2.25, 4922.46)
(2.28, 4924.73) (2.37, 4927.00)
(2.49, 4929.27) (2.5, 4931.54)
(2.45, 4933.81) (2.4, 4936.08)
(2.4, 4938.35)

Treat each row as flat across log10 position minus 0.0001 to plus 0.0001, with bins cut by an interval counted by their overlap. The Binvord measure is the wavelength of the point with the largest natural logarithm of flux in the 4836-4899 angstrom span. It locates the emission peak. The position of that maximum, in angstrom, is 4843.76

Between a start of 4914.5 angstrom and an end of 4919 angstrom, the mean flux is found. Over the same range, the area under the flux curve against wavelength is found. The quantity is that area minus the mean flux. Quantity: 8.0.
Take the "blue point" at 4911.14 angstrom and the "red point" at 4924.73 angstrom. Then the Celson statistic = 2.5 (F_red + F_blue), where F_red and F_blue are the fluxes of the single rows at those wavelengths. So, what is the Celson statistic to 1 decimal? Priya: 11.6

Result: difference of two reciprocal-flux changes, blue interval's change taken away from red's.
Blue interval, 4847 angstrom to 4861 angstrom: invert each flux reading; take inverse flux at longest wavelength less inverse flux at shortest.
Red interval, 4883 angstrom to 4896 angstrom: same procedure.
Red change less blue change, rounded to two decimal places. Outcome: -0.06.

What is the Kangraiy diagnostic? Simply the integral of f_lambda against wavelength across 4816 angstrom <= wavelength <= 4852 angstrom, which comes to 87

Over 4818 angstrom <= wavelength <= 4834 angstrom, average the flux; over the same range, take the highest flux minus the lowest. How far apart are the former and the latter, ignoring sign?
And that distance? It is 2.34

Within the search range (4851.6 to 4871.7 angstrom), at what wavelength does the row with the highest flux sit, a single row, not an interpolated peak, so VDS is 4863.87 angstrom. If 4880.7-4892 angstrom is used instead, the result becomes 4890.83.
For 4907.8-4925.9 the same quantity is 4908.88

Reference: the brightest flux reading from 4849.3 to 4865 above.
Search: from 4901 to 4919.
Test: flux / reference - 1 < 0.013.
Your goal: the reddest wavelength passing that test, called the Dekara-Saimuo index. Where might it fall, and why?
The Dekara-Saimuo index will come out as 4917.93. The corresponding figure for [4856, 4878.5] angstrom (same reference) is 4877.33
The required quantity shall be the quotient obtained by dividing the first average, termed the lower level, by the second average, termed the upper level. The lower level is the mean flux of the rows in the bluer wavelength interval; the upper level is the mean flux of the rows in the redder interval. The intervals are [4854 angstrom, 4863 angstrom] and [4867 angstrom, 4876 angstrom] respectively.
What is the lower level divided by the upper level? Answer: 1.02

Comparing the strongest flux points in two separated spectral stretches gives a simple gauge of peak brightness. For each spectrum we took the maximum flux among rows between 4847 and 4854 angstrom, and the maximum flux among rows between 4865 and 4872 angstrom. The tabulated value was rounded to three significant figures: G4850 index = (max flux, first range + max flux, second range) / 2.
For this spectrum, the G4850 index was 2.38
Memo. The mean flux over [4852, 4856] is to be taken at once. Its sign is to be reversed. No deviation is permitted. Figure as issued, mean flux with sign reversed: -2.23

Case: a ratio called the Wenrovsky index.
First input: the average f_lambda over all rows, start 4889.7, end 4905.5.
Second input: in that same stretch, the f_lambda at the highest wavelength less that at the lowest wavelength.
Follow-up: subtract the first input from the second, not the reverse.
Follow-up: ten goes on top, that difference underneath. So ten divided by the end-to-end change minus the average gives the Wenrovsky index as -4.3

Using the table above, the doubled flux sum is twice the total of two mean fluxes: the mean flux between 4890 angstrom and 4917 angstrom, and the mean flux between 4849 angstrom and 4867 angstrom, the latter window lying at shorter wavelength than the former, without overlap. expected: 9.48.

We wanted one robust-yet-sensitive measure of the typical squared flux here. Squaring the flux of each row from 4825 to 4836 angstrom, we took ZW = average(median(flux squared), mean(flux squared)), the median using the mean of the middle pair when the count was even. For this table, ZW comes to 5.82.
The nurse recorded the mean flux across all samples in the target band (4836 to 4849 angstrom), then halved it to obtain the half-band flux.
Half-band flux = 1.23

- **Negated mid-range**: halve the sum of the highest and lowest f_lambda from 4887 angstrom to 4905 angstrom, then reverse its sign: -2.40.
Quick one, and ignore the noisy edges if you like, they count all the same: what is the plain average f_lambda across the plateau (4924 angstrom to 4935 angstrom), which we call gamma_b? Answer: 2.42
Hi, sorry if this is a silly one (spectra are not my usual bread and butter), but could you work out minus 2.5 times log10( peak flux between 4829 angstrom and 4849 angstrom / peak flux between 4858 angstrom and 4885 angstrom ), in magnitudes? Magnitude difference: -0.075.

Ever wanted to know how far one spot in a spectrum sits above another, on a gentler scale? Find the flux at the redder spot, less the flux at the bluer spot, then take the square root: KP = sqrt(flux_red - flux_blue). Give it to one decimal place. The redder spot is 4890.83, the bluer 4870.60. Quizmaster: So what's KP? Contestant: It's 0.3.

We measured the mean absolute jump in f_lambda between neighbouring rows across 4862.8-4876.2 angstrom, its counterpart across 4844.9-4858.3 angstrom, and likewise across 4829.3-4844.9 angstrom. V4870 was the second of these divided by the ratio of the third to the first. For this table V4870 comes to 0.06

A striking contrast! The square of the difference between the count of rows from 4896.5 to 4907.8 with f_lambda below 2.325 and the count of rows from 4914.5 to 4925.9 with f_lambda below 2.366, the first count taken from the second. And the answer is 25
